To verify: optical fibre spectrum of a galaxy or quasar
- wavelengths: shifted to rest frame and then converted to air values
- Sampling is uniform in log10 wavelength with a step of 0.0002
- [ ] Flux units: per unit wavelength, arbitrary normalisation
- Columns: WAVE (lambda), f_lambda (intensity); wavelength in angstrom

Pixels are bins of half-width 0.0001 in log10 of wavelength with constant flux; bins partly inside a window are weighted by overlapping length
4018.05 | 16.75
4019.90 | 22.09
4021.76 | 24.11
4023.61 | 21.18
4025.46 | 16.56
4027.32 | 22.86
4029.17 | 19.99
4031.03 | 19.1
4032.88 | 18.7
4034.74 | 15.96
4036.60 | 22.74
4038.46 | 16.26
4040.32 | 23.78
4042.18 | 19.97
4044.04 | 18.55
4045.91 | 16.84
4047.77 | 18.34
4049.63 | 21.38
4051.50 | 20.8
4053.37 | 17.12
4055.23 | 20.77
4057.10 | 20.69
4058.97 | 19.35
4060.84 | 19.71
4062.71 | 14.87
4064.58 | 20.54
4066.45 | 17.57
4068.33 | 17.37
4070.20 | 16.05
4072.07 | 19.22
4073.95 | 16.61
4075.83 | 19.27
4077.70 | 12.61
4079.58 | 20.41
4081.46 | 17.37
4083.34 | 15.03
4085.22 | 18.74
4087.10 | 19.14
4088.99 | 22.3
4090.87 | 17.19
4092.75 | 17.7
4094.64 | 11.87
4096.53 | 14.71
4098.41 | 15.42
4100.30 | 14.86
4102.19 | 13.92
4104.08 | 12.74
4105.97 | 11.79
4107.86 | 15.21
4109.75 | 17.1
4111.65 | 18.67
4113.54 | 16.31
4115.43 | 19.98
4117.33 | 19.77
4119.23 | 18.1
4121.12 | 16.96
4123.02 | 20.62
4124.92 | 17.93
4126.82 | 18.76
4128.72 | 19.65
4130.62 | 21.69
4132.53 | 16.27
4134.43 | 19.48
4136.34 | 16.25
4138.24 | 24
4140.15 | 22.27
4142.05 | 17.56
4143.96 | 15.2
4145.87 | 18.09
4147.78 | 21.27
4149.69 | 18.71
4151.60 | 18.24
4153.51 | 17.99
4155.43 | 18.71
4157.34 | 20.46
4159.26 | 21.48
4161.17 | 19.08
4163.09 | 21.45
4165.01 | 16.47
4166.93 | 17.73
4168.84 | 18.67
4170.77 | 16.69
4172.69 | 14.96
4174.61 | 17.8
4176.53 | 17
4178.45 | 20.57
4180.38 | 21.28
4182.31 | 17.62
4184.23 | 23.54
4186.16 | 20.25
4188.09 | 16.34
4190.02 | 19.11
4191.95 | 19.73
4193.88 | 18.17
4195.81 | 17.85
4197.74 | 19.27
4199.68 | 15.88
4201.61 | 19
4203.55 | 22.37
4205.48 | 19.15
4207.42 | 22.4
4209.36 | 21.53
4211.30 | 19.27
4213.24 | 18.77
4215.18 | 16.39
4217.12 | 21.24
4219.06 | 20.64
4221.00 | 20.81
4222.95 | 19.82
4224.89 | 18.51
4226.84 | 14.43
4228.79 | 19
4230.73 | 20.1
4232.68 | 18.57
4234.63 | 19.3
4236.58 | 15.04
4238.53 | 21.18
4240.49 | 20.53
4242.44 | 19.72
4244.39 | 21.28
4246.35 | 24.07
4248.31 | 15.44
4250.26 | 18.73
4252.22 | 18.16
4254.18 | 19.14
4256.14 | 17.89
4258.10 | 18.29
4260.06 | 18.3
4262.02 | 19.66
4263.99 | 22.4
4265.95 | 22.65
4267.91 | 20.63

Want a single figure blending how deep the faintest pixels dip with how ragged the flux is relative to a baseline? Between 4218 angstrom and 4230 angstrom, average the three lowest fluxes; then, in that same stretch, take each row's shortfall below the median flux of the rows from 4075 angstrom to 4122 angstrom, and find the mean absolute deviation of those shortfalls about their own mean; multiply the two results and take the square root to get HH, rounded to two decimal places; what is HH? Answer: 5.26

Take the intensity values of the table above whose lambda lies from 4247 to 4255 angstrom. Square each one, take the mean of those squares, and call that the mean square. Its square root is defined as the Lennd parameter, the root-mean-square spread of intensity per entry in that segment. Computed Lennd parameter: 17.9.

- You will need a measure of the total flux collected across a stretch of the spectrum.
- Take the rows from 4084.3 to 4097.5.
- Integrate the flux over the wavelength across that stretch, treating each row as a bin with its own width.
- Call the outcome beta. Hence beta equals 229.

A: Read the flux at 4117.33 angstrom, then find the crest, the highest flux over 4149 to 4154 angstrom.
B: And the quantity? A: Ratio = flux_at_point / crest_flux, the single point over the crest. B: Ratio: 1.1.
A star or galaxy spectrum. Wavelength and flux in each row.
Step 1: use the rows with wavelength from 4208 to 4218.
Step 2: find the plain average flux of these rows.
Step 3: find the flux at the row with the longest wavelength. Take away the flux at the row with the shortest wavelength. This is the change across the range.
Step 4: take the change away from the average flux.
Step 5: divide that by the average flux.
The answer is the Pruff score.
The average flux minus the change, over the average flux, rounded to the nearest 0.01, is 1.01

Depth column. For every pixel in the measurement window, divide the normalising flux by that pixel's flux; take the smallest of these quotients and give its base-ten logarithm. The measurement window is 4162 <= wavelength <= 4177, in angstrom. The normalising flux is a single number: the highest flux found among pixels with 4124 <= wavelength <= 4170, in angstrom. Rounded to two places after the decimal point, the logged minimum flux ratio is 0.05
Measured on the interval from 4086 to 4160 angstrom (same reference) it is 0.00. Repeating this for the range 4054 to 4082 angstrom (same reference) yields 0.06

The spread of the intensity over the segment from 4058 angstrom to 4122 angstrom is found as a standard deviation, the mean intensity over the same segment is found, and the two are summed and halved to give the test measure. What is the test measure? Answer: 9.8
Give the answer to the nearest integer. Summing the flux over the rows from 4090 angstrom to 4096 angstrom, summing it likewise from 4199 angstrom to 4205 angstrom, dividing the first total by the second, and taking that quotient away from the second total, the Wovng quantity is 56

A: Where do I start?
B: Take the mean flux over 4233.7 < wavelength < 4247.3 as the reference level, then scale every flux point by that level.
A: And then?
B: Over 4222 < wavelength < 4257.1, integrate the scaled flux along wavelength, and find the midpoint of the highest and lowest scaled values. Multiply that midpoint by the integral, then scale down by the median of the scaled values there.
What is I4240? 33.3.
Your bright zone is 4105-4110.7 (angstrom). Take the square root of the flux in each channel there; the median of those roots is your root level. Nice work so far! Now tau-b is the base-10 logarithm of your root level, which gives 0.591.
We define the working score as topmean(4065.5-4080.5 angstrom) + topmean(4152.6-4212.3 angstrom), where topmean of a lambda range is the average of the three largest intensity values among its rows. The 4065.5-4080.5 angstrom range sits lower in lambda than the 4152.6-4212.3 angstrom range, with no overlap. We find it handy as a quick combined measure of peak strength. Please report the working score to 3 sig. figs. 42.4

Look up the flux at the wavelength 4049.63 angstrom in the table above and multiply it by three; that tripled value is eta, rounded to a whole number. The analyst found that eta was 64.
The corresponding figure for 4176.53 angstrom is 51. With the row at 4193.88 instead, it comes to 55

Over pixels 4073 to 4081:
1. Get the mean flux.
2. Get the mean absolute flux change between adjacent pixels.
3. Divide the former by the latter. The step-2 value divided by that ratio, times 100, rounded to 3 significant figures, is 189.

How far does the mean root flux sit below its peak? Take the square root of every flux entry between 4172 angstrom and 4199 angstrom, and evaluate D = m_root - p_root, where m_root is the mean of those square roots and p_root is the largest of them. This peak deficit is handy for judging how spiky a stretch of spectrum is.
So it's -0.52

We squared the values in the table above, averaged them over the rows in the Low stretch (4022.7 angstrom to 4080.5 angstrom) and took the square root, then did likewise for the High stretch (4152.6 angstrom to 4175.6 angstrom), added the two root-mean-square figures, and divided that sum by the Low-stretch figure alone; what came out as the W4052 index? 1.97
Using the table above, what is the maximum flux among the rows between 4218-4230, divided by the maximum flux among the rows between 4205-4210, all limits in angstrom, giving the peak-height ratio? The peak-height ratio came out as 0.93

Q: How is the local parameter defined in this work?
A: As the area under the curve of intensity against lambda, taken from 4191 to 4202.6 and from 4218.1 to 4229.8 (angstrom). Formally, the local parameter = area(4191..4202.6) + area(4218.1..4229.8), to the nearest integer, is 433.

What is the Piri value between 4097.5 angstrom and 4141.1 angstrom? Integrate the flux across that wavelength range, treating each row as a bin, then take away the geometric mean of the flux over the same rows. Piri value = 756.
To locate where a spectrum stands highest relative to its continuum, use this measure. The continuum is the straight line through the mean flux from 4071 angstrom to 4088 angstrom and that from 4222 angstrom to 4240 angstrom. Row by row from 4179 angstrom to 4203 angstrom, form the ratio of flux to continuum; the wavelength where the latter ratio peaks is 4184.23 angstrom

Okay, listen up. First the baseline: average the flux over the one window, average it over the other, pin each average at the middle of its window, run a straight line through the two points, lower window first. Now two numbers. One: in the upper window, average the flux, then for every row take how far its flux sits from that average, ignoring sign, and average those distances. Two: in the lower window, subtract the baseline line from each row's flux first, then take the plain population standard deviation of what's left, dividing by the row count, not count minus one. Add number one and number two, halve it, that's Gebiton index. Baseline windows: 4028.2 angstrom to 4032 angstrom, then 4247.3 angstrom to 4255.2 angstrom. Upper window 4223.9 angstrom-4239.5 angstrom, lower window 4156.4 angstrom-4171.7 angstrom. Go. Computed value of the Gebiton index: 1.80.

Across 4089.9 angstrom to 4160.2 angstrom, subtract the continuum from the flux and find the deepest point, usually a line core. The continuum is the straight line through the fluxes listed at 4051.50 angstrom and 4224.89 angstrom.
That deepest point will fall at 4094.64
